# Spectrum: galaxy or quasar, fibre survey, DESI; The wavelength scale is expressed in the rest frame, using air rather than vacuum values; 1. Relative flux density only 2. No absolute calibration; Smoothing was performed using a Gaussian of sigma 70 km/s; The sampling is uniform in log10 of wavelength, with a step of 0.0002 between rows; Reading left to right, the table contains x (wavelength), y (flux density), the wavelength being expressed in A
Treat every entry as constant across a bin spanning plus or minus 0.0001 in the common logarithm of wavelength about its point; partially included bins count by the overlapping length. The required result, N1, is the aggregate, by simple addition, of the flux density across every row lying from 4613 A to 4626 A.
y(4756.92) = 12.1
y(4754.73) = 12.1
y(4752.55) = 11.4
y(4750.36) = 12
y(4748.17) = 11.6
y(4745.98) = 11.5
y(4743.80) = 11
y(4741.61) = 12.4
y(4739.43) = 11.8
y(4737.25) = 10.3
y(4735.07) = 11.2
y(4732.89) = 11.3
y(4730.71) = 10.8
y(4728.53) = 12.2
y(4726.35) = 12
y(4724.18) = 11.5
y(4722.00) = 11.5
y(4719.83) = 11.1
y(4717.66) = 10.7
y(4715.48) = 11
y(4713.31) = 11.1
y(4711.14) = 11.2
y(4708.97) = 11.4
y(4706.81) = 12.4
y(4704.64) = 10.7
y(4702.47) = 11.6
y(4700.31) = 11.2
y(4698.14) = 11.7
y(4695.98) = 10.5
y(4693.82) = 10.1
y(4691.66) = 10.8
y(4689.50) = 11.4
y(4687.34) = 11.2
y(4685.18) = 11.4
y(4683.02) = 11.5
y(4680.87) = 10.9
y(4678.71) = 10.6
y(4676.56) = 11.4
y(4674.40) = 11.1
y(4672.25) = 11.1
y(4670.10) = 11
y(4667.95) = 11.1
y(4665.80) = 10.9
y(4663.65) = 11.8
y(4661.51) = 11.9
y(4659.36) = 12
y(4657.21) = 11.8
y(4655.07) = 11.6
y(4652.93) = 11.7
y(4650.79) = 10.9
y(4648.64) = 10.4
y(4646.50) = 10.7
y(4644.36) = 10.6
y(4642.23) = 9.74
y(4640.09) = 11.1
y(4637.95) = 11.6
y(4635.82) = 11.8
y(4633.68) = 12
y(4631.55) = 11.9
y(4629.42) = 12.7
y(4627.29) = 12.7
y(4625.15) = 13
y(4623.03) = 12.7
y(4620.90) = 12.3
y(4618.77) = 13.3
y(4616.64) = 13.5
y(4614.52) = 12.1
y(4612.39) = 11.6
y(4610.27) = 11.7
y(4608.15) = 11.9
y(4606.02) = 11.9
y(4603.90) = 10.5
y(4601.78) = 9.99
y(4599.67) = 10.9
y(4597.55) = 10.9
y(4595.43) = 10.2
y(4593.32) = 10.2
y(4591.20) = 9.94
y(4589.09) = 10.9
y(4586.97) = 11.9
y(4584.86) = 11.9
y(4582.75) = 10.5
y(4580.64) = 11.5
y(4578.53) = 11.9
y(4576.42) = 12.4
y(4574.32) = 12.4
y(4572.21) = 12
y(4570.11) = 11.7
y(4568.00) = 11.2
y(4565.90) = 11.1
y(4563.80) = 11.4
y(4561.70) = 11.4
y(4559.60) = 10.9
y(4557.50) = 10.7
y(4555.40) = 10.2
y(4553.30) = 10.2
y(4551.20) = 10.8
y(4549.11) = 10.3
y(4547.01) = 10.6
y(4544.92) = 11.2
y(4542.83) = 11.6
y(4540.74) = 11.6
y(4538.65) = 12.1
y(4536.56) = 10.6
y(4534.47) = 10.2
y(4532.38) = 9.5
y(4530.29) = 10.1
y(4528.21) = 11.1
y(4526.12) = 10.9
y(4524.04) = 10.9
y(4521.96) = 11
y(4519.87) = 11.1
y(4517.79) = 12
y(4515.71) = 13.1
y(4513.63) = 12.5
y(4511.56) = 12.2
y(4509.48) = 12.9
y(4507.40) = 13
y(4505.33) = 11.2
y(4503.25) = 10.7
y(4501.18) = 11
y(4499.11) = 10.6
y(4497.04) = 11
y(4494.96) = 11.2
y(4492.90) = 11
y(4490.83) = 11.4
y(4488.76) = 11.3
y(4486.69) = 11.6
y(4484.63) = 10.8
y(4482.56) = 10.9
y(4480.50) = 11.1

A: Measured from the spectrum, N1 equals 76.9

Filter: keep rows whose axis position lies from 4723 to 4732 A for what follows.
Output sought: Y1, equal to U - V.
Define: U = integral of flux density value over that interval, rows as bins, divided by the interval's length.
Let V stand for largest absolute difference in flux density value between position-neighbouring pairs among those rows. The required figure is 10.2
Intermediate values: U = 11.6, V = 1.4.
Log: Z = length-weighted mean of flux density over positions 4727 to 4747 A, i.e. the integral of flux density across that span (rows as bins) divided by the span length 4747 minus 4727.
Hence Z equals 11.4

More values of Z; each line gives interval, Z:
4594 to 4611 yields 11.0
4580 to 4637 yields 11.6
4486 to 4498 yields 11.2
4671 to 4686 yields 11.1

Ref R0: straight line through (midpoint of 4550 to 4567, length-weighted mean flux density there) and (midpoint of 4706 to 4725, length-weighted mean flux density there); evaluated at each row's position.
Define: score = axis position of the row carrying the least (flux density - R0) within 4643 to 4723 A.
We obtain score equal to 4693.82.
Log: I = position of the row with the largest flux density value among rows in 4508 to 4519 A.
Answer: 4515.71 A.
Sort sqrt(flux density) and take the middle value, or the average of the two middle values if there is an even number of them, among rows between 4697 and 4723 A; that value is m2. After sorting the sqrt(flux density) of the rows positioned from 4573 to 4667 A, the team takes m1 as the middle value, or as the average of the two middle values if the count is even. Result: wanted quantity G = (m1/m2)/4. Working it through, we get 0.256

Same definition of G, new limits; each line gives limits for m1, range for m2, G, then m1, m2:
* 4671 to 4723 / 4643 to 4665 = 0.245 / 3.34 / 3.41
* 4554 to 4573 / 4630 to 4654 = 0.251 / 3.35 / 3.33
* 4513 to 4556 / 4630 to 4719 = 0.247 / 3.30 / 3.35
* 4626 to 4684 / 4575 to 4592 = 0.247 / 3.38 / 3.42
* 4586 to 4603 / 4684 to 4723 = 0.243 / 3.25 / 3.35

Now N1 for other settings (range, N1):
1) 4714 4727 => 67.8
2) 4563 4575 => 69.8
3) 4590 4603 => 62.1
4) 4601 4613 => 67.6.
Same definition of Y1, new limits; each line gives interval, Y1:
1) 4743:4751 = 11.0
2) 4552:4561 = 10.0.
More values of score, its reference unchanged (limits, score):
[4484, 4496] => 4484.63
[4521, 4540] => 4532.38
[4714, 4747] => 4737.25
